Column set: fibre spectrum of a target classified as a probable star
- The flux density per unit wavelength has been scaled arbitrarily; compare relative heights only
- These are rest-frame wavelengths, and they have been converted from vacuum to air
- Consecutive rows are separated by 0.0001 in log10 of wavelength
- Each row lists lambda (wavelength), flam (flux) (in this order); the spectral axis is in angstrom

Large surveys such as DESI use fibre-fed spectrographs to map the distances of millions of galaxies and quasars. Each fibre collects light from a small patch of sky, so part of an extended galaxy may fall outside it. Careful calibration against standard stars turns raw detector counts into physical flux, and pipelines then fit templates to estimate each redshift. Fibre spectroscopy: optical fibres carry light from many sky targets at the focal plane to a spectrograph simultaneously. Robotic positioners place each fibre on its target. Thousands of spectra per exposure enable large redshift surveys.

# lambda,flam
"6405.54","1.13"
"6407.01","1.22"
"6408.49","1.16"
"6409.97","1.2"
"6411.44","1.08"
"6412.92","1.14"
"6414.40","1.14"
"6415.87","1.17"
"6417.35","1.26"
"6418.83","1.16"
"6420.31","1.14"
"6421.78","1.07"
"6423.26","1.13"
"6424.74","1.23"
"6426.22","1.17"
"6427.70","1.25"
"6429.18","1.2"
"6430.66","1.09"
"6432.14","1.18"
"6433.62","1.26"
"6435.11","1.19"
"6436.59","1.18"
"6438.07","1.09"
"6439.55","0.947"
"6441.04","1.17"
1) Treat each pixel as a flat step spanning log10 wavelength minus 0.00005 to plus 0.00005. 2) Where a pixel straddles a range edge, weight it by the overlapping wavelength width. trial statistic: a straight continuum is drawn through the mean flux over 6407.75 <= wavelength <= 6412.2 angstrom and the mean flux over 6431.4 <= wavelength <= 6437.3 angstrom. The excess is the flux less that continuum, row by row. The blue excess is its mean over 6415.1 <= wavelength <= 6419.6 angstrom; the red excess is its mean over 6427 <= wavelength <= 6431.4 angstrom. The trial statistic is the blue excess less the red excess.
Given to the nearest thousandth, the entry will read 0.044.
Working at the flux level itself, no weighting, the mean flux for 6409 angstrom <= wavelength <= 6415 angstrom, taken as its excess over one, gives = 0.140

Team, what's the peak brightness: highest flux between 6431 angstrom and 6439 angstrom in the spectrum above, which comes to 1.26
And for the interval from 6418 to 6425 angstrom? 1.23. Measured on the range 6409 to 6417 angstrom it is 1.2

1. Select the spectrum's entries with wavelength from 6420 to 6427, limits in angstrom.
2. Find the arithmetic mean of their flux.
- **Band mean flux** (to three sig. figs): 1.15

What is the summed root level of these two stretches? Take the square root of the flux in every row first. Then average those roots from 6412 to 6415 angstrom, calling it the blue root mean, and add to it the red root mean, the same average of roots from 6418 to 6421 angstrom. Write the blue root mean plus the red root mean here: 2.14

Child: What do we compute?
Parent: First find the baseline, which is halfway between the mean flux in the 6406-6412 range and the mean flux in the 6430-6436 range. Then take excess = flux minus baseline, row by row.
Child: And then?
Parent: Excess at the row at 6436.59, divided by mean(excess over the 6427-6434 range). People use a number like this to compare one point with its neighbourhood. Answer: 0.3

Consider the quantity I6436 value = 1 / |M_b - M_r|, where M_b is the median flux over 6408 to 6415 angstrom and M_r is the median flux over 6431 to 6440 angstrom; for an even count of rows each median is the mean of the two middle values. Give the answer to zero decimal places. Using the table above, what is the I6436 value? 25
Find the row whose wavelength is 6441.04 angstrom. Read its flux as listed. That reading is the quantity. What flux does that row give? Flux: 1.17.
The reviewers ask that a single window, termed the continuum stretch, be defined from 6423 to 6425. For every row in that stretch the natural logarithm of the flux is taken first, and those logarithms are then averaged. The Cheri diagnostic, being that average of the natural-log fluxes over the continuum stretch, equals 0.165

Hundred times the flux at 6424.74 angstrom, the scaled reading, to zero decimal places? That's 123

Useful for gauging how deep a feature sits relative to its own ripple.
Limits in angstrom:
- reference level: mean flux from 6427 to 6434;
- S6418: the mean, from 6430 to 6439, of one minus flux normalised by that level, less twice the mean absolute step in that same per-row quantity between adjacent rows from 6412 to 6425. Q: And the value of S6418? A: -0.072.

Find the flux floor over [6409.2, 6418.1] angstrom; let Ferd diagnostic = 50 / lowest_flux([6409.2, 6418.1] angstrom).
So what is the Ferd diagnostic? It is 46.3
